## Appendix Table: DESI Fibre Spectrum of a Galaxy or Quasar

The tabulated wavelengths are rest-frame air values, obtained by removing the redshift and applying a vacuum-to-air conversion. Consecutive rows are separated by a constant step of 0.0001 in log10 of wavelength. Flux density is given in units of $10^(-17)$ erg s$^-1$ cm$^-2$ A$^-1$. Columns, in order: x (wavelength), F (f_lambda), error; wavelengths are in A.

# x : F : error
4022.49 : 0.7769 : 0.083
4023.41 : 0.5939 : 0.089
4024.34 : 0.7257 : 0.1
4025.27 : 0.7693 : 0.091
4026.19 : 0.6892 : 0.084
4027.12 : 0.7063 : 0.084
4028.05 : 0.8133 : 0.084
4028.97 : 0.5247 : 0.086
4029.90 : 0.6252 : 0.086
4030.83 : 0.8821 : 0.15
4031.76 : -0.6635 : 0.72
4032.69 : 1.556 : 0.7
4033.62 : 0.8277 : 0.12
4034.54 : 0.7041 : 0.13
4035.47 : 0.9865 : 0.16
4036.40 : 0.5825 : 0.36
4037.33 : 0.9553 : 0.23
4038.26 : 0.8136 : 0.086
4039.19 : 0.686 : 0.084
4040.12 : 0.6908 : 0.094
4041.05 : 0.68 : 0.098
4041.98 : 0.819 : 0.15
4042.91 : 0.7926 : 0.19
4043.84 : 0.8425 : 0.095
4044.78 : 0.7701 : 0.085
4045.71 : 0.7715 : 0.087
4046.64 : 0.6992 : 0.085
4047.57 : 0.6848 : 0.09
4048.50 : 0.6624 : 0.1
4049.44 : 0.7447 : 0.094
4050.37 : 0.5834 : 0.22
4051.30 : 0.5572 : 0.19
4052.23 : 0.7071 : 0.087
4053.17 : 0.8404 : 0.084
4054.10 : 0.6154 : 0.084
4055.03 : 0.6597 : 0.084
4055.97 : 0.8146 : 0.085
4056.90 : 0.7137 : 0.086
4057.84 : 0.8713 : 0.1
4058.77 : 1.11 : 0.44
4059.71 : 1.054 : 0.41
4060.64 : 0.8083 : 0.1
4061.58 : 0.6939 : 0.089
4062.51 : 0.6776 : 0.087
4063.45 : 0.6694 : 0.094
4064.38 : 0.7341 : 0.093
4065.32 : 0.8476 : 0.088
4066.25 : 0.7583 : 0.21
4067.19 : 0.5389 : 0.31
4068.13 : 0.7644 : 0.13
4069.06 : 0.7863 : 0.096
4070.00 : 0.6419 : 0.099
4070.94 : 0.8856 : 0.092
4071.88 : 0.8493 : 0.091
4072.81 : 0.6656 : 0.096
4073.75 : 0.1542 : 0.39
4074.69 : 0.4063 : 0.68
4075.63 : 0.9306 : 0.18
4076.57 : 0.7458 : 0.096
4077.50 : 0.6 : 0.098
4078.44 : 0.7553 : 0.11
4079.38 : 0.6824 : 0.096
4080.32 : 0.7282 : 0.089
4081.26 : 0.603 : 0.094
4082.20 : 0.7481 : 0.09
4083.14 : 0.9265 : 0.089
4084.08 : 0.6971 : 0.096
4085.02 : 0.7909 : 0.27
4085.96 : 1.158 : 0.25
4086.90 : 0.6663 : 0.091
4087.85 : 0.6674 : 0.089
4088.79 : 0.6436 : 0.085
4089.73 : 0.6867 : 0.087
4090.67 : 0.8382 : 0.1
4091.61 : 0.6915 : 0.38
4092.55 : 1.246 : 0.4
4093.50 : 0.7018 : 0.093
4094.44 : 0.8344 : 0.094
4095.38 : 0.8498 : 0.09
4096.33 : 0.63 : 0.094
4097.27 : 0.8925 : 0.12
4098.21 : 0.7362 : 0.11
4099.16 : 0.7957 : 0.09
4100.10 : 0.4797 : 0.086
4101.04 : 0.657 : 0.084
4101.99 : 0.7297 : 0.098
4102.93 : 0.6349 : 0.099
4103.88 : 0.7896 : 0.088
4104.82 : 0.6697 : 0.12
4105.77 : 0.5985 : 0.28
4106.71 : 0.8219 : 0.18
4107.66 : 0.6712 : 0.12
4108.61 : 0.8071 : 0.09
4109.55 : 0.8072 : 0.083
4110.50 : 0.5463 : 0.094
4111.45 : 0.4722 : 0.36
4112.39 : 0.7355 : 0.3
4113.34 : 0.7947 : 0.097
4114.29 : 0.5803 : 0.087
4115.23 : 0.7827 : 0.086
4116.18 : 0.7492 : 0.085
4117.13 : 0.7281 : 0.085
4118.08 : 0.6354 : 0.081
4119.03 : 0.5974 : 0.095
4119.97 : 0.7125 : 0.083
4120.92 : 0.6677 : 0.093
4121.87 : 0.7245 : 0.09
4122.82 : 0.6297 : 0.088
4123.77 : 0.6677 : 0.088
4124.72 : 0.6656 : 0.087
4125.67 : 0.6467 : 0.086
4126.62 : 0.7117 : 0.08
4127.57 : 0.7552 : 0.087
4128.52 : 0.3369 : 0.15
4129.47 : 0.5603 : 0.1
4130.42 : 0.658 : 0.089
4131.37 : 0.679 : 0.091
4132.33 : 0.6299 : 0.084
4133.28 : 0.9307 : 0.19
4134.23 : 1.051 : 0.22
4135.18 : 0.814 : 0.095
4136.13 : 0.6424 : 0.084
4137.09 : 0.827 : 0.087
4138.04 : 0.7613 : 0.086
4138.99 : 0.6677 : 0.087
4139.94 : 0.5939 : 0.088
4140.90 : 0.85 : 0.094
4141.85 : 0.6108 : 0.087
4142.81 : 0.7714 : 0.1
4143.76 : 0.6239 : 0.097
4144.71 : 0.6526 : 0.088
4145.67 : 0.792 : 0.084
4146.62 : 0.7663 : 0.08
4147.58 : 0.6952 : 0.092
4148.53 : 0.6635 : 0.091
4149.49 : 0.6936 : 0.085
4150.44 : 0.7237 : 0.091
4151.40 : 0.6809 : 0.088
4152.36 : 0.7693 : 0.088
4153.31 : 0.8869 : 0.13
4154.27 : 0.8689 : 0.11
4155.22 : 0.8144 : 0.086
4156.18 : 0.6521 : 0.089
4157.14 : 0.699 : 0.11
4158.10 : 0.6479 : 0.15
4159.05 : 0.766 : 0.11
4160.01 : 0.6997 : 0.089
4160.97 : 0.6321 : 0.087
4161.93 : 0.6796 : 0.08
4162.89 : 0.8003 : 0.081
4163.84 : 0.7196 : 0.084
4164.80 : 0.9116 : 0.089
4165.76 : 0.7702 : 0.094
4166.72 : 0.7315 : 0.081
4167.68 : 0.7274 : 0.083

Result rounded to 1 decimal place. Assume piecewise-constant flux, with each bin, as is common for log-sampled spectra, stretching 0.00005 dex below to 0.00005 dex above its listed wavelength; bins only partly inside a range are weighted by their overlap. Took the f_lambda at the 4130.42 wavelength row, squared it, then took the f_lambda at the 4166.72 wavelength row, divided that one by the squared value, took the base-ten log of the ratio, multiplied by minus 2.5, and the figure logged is -0.6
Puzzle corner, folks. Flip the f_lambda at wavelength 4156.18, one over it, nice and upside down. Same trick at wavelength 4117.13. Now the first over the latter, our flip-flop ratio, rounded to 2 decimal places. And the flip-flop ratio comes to 1.12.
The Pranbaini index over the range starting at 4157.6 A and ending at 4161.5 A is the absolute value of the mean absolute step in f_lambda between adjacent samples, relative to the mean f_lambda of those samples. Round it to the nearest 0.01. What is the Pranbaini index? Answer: 0.12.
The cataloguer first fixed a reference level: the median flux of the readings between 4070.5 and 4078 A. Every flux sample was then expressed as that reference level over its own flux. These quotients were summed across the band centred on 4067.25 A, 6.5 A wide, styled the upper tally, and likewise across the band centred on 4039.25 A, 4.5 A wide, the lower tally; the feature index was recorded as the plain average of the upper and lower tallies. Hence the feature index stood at 5.8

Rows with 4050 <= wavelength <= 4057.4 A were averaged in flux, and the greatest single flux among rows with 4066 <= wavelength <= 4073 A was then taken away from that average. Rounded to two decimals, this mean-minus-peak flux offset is -0.20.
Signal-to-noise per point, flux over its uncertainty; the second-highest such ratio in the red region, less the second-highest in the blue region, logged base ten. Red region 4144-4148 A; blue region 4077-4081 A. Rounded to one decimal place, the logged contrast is 0.4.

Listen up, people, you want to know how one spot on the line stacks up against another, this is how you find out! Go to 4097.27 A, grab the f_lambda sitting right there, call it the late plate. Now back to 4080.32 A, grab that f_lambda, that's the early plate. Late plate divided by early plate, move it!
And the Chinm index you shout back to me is 1.23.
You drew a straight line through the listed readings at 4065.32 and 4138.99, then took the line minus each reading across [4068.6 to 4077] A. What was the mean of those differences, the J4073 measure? 0.16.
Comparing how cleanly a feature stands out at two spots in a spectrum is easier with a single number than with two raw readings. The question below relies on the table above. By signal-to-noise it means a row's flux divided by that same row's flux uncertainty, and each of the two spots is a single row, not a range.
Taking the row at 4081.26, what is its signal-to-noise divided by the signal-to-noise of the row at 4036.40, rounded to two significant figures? 4.0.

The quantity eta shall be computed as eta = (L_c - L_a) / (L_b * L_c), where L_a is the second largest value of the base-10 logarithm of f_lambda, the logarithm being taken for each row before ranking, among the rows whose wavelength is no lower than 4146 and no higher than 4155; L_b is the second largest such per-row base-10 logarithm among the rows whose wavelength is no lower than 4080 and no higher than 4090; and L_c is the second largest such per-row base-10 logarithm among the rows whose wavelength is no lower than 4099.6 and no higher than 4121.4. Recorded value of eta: -10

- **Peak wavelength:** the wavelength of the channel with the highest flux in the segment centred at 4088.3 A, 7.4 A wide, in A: 4085.96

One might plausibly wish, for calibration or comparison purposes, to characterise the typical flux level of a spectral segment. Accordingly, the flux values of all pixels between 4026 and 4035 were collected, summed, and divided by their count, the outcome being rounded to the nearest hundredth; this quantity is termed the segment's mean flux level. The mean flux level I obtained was 0.67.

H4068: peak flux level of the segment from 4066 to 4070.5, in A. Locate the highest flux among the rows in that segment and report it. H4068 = 0.7863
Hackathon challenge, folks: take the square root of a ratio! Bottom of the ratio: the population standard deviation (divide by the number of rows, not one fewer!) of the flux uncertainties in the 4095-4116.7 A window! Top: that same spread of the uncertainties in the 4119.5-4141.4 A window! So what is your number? 0.68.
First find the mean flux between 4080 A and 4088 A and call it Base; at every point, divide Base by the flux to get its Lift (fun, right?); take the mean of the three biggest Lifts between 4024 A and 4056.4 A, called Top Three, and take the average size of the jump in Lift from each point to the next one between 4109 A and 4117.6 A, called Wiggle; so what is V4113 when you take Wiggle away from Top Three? 1.14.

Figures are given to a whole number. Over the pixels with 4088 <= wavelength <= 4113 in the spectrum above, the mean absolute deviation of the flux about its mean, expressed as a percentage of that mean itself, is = 15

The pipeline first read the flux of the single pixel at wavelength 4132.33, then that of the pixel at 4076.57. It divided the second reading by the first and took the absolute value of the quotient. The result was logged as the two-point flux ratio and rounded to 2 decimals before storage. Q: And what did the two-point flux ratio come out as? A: 1.18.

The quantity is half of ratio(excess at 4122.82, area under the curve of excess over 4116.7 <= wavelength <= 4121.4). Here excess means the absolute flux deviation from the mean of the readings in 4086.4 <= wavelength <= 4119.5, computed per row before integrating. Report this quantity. 0.173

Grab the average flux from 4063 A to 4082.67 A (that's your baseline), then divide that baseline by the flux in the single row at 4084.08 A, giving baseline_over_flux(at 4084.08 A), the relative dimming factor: 0.990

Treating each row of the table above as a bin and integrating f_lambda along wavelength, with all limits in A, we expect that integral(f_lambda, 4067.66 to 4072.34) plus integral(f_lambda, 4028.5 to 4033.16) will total 6.40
